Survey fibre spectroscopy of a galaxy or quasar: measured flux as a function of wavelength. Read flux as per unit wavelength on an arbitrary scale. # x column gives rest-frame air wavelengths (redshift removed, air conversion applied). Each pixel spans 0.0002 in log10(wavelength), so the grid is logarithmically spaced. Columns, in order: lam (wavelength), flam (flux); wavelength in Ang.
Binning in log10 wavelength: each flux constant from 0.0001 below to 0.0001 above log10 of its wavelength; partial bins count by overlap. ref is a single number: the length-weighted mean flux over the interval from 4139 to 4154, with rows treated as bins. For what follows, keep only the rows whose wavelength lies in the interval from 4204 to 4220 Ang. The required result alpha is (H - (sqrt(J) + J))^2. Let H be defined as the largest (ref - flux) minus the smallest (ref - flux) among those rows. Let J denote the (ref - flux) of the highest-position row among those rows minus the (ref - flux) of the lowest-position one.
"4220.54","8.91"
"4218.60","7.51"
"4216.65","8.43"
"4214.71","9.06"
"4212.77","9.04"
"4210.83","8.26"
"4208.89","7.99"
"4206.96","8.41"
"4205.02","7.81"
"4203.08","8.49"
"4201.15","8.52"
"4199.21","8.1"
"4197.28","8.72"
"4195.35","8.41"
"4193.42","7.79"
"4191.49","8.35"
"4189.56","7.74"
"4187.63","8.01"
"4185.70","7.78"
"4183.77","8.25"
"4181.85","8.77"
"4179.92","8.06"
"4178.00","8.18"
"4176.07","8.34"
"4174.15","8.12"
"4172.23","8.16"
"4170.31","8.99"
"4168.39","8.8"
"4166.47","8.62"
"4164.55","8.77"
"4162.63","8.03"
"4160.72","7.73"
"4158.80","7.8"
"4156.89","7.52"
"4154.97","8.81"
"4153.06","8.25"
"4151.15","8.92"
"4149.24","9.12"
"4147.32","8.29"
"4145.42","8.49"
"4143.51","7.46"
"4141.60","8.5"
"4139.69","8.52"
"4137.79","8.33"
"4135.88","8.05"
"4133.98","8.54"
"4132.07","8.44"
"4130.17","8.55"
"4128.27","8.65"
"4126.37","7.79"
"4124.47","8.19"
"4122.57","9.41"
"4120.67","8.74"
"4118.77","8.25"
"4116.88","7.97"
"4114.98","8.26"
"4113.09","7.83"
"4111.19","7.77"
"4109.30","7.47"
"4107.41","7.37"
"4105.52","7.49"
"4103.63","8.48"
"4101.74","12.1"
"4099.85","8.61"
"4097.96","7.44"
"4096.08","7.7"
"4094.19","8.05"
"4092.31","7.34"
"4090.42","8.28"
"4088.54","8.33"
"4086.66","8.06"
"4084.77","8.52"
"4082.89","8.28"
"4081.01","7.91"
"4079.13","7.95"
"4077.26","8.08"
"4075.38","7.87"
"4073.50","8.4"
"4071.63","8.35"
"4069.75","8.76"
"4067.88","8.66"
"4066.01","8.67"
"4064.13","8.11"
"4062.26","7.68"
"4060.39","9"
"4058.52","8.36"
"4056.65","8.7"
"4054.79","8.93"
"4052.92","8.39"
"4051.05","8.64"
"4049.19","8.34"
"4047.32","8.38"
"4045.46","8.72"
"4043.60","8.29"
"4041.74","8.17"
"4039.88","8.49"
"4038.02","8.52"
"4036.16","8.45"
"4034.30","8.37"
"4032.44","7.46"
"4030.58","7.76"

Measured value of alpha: 0.49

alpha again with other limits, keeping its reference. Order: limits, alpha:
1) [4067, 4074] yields 0.13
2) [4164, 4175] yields 0.34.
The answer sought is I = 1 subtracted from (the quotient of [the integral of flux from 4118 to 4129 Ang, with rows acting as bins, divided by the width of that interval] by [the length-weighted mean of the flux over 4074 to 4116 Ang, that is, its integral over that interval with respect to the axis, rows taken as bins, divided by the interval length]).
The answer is 0.044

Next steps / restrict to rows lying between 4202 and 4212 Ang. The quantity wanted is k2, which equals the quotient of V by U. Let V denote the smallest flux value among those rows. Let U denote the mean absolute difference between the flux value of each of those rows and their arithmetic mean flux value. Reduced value 33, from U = 0.23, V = 7.81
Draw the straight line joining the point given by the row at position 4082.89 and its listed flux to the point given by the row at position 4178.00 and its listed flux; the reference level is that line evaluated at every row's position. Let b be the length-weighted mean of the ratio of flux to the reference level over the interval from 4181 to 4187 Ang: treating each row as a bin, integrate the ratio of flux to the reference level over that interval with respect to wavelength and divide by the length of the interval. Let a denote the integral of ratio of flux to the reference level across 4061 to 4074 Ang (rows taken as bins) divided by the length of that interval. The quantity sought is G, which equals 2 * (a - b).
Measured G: 0.005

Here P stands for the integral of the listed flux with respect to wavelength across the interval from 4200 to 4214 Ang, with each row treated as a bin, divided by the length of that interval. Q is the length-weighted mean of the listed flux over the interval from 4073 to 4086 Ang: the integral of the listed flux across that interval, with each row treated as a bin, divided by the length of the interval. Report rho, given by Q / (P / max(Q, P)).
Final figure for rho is 8.13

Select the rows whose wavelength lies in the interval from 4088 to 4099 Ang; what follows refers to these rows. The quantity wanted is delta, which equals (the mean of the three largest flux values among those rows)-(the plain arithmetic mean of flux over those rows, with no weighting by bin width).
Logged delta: 0.36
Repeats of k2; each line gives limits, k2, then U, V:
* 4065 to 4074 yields 54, 0.15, 8.35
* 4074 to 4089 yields 42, 0.19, 7.87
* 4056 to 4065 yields 20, 0.38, 7.68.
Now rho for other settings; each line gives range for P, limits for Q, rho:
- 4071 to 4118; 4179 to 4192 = 8.13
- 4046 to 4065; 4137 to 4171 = 8.38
